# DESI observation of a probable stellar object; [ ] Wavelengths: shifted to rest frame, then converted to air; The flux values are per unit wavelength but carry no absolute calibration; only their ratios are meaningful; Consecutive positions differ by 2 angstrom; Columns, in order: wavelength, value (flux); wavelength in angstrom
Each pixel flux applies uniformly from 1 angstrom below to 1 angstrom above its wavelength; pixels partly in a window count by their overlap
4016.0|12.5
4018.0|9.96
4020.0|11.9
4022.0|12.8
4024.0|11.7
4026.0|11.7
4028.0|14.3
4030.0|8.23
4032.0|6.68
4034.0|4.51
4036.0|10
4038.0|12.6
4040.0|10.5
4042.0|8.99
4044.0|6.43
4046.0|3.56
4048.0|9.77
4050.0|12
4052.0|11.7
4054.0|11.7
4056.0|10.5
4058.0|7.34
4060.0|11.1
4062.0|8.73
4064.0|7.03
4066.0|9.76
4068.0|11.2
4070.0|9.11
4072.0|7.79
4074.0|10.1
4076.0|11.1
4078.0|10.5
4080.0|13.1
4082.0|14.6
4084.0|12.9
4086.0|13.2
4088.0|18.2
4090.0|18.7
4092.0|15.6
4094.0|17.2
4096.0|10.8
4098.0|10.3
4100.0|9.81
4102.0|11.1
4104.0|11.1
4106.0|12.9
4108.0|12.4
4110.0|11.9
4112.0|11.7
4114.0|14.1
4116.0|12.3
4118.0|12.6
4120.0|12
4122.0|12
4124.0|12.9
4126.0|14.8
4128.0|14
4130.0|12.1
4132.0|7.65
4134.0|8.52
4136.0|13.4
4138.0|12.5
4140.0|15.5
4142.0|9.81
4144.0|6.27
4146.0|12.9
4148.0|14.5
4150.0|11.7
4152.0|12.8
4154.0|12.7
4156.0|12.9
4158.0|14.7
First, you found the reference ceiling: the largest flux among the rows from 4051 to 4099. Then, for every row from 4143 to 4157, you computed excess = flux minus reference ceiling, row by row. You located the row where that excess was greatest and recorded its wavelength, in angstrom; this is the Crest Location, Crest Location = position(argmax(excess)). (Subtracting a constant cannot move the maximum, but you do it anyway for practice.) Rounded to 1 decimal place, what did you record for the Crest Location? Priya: 4148.0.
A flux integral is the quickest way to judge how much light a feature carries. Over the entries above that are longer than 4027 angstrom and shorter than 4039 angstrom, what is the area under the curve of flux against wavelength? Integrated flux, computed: 113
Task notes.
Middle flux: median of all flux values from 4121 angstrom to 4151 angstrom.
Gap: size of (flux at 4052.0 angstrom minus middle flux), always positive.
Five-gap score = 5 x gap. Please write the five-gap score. 4.0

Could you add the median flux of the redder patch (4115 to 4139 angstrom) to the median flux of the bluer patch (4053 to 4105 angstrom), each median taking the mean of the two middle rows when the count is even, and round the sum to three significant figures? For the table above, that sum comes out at 23.5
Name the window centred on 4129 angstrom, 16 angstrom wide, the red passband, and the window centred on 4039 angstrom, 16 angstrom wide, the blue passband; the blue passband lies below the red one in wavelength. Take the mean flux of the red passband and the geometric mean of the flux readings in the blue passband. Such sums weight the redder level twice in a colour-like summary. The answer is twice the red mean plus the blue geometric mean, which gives 31.2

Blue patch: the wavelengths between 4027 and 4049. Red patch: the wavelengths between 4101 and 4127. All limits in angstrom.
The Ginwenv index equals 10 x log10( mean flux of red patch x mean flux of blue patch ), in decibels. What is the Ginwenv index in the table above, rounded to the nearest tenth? 20.3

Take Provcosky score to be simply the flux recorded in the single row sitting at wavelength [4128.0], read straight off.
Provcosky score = 14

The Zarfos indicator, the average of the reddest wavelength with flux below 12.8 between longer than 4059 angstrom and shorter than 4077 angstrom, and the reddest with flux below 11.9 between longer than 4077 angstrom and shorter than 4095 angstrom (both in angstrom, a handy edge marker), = 4077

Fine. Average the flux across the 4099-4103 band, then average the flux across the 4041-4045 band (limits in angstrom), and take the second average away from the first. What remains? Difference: 3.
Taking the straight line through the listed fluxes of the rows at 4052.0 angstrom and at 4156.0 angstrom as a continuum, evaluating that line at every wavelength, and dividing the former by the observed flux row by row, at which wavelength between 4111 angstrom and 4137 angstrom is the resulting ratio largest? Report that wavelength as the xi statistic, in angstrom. 4132.0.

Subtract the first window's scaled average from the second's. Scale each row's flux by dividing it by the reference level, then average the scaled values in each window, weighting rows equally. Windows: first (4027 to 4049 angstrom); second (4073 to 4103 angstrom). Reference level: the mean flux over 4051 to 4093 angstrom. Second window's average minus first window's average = 0.384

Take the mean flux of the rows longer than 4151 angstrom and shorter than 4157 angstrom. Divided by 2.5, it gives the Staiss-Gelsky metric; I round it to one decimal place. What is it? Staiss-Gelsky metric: 5.1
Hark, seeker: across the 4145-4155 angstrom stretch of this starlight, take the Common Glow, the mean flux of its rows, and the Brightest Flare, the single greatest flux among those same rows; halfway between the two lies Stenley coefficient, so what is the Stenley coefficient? 13.7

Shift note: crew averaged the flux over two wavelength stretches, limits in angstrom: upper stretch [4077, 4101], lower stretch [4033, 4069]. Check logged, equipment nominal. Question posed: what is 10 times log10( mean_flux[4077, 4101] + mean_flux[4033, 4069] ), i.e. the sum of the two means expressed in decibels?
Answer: 13.6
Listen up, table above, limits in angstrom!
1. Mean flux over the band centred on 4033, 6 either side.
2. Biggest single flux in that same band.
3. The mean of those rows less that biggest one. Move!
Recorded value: -4.9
